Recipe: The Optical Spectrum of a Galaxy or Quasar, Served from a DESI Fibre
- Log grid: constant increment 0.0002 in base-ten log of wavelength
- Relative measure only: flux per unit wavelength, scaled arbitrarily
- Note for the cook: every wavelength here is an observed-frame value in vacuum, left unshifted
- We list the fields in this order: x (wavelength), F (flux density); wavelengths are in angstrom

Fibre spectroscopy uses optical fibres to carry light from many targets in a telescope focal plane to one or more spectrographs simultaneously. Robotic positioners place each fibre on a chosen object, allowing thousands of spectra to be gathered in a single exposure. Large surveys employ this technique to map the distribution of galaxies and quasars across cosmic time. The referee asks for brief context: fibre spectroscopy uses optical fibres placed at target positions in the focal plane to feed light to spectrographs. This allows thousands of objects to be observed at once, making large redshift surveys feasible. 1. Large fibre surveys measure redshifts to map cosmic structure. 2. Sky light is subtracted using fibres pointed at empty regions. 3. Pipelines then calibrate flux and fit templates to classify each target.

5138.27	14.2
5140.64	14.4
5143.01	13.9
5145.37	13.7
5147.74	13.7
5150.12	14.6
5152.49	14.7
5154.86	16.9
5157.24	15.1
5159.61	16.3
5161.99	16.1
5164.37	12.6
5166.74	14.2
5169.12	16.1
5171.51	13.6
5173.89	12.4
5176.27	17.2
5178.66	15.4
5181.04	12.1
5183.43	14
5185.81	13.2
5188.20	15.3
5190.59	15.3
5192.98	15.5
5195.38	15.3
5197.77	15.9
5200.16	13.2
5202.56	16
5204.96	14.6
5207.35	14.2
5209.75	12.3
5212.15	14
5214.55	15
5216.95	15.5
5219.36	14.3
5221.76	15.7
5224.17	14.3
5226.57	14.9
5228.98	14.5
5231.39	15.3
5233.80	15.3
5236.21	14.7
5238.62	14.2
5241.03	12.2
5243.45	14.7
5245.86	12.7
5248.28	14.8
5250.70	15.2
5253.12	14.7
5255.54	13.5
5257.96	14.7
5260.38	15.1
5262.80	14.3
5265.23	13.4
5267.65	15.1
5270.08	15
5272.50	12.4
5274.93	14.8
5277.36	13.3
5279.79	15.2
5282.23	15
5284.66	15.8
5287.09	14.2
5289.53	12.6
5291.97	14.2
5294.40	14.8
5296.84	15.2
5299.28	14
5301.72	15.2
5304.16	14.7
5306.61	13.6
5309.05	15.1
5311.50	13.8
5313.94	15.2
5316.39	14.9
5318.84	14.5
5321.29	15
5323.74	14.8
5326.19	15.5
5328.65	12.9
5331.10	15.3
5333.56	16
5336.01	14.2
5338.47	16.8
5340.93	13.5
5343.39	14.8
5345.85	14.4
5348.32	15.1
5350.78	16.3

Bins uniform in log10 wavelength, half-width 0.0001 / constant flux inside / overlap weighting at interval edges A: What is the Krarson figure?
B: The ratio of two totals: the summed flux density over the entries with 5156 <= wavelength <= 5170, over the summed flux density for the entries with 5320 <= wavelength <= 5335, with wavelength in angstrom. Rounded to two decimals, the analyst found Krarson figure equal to 1.01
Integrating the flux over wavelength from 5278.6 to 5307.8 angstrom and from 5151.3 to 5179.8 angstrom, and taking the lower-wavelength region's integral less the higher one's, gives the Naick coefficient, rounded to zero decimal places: 4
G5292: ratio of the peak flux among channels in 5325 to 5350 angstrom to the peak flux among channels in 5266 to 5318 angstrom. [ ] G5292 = 1.063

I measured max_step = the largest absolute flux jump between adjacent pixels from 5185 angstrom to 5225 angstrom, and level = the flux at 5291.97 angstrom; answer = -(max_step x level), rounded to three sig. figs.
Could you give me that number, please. -39.8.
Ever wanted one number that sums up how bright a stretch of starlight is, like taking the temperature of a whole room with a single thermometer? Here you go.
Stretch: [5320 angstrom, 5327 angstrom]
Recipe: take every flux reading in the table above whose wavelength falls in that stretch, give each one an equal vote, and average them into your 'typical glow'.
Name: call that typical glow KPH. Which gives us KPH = 15.1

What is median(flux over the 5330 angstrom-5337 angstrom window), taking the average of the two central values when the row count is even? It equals 15.3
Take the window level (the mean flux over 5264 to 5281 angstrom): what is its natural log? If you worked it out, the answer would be 2.651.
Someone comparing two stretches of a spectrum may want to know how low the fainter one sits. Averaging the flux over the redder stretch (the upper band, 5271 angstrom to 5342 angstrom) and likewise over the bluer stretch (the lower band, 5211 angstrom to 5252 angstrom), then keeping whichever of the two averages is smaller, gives 14.5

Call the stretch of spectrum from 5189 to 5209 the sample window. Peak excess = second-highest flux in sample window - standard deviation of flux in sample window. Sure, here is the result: 15.0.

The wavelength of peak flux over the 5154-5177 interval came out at 5176.27 angstrom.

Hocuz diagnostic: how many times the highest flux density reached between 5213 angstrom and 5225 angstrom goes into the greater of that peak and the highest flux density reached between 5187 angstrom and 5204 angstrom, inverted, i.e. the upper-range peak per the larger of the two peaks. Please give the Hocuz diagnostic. 0.98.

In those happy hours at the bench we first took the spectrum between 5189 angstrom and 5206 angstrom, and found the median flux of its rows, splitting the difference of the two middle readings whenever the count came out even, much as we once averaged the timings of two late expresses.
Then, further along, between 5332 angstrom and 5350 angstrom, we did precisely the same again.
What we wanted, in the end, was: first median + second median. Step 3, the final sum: 30.10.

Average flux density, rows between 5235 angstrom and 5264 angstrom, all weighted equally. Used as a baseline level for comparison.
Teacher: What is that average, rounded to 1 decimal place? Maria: 14.2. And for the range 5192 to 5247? 14.5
